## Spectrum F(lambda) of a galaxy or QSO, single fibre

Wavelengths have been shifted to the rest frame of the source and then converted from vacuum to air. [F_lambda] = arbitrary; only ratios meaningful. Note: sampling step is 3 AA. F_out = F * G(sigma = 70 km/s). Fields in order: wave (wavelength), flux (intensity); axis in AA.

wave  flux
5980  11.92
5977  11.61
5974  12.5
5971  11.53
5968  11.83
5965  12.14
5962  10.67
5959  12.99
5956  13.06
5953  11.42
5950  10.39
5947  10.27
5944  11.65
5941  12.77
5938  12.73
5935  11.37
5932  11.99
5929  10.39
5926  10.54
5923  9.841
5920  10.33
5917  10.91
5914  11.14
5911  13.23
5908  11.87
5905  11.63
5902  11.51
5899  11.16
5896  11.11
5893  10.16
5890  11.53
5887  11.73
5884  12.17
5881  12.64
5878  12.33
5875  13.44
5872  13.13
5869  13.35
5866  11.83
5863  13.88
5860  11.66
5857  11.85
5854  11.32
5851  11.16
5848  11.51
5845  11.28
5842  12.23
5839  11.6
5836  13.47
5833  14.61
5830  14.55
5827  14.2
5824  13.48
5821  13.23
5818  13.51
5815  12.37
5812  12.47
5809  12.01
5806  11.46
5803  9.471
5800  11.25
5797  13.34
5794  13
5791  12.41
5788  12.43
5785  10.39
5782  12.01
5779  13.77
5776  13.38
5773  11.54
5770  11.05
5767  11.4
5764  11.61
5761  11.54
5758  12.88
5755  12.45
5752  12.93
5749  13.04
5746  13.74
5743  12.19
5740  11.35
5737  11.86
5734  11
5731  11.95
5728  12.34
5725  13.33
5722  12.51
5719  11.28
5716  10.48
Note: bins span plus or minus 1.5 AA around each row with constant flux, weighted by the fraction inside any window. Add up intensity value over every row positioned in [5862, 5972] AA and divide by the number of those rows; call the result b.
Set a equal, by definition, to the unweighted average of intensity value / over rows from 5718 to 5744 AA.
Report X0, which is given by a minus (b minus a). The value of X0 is 12.2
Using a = 12.0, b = 11.7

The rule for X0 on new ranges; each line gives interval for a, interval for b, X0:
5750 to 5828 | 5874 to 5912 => 12.7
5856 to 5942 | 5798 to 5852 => 11.2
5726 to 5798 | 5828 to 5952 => 12.6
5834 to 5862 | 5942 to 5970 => 12.0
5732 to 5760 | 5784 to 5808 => 13.0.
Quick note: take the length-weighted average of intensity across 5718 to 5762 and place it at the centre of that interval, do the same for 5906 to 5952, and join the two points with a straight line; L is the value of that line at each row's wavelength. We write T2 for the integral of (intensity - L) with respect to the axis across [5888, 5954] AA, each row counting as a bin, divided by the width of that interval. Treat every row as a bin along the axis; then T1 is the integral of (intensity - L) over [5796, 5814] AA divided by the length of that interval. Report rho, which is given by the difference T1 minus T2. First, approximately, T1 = -0.3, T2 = -0.07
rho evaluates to -0.3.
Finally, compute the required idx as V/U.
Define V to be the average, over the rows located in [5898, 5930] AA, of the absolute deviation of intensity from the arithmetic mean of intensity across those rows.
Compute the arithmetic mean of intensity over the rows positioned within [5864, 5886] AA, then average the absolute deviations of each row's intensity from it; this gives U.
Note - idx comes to 1.29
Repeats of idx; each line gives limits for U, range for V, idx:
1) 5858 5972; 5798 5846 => 1.36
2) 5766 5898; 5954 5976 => 0.68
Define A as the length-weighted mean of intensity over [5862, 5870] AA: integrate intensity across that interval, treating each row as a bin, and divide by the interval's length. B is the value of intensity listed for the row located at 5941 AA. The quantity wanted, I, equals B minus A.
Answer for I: -0.2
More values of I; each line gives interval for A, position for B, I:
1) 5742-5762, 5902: -1.2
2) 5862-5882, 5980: -1.0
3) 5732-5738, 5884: 0.7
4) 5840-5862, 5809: 0.4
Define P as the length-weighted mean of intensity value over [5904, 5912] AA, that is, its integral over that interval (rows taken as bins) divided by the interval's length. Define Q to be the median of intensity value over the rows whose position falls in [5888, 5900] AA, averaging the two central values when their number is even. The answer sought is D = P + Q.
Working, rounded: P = 12.2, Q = 11.1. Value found 23.4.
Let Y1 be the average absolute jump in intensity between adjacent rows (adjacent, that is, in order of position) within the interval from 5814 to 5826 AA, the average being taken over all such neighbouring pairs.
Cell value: 0.56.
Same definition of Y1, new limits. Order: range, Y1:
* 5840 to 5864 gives 0.66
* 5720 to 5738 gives 0.80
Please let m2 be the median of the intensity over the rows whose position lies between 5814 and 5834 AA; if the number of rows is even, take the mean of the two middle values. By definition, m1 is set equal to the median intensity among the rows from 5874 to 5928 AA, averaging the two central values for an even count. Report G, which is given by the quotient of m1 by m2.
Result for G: 0.85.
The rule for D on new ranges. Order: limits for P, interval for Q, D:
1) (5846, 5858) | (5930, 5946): 23.4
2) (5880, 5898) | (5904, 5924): 22.7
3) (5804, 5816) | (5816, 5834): 25.8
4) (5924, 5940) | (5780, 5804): 23.6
